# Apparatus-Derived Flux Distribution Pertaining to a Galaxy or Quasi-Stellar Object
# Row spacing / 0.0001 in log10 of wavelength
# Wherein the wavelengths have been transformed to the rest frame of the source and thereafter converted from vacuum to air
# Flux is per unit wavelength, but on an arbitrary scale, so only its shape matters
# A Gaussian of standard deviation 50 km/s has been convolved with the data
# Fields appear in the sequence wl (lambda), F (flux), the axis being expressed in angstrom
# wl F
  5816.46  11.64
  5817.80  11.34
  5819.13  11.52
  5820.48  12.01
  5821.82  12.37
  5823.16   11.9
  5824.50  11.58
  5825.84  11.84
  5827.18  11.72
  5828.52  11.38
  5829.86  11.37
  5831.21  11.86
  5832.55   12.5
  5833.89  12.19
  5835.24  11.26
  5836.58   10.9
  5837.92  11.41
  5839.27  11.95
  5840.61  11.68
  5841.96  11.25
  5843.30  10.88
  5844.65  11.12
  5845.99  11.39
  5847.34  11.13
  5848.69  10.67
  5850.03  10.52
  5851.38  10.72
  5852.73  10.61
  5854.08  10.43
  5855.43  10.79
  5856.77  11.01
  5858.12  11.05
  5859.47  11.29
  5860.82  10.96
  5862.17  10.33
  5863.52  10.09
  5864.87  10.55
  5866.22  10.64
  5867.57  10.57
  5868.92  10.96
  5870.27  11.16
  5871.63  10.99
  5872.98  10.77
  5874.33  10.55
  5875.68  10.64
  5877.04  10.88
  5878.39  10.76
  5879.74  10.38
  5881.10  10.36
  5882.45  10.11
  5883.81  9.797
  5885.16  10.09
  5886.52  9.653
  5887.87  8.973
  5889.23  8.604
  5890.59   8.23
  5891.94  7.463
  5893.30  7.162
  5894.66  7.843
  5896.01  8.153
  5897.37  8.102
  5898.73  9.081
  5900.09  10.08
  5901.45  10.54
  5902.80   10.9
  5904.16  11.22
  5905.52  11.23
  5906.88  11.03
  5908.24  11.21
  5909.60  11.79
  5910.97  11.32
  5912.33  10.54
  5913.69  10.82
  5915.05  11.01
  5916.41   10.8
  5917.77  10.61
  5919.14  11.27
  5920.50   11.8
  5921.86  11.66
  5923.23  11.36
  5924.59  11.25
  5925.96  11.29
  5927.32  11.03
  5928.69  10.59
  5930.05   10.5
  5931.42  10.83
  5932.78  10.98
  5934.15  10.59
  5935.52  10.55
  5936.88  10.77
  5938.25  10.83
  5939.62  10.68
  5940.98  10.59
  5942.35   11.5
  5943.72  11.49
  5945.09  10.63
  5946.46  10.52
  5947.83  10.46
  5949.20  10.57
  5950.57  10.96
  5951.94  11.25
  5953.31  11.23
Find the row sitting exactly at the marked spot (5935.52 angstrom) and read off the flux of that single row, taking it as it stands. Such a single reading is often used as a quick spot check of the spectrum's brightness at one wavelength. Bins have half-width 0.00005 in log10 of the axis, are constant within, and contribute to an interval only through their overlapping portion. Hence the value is 10.55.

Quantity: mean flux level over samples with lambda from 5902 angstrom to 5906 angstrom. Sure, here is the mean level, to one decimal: 11.1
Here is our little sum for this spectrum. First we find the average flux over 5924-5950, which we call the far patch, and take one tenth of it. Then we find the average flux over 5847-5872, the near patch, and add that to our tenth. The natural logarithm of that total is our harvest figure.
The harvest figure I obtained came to 2.47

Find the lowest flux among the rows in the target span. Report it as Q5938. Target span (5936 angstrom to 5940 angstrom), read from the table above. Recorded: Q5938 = 10.68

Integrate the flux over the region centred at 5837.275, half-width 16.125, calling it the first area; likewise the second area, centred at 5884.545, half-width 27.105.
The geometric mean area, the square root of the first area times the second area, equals 450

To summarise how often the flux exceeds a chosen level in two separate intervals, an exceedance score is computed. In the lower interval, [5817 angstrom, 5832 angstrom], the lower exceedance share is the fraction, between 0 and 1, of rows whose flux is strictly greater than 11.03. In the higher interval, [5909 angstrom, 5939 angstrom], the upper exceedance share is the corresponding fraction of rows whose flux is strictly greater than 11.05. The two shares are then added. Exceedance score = 1.36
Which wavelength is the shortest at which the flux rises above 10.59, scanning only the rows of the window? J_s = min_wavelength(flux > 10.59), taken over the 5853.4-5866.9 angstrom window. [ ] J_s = 5855.43 angstrom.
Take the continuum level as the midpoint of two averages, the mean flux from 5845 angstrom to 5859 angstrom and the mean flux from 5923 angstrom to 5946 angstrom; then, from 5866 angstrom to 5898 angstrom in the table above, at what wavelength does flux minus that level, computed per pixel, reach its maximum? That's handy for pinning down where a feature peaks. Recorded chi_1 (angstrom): 5870.27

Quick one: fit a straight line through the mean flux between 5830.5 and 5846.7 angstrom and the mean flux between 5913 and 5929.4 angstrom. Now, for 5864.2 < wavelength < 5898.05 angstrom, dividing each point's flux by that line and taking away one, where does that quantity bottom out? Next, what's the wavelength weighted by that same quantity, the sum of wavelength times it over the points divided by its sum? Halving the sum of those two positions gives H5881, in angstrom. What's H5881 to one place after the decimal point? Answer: 5890.4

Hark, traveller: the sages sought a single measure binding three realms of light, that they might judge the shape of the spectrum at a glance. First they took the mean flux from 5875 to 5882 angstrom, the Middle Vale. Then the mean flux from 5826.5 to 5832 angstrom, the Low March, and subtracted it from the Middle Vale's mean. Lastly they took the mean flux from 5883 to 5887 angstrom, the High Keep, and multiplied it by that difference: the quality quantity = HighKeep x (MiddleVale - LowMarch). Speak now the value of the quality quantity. -10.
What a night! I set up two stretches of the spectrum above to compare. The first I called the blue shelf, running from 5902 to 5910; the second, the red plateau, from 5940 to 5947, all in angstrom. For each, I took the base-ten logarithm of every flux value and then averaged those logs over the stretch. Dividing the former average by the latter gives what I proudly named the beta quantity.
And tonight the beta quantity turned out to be 1.01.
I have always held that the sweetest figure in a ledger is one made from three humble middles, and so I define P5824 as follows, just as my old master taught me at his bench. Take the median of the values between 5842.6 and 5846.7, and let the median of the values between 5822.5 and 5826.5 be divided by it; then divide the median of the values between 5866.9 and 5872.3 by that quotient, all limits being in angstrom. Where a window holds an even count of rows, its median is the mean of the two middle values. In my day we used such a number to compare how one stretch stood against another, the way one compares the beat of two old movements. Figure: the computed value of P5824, 10.3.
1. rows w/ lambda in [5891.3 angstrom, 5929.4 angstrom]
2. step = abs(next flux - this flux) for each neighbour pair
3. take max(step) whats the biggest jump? 1.00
